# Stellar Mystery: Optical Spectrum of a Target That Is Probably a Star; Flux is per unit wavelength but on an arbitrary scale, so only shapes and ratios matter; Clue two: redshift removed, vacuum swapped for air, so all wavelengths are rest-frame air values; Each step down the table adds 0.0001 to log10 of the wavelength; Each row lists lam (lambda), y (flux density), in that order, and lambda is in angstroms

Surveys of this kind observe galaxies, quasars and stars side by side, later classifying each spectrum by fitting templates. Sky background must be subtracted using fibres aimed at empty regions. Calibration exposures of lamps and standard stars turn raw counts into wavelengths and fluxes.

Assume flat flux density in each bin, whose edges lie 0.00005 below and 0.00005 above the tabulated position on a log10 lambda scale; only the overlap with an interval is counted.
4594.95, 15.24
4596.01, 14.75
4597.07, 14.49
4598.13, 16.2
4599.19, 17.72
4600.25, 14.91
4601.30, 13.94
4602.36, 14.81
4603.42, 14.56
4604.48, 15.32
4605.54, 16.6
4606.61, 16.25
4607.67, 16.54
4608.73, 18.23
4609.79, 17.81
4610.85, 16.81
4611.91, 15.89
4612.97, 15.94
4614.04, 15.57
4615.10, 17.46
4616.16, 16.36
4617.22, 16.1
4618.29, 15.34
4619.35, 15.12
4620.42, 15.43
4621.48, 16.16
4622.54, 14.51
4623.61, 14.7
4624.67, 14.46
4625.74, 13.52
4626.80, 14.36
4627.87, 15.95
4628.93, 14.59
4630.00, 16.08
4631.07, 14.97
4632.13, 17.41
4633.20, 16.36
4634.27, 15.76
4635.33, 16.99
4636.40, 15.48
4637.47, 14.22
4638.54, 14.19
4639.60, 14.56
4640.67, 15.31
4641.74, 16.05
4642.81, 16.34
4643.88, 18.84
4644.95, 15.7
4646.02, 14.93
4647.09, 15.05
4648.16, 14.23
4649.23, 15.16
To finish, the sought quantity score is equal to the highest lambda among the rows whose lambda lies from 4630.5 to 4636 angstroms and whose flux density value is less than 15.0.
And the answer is 4631.07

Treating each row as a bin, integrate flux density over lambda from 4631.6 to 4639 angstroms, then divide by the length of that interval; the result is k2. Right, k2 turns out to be 15.8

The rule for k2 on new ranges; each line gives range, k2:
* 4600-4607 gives 15.2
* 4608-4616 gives 16.8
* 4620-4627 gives 14.8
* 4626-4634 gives 15.6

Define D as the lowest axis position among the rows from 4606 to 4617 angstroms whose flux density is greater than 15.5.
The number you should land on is 4606.61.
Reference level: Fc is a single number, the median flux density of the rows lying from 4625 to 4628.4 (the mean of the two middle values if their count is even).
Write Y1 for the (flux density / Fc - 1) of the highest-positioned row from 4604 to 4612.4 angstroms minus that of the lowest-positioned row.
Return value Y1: 0.04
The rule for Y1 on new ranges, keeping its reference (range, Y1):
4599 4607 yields -0.10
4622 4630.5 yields 0.11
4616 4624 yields -0.12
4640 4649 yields -0.08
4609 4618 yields -0.12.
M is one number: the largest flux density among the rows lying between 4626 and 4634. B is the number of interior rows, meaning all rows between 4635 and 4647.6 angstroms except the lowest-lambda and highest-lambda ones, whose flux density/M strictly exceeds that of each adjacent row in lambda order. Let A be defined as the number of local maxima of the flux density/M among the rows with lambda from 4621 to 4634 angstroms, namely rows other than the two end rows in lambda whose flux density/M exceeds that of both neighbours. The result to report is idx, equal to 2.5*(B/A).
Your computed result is 0.6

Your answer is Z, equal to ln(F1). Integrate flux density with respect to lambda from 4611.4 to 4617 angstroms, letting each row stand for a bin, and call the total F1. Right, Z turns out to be 4.51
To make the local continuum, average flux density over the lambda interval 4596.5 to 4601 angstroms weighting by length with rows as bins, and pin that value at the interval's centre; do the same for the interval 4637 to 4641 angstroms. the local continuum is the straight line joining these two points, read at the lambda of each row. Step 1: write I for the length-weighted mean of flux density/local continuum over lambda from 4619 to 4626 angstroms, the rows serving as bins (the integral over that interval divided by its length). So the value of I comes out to 0.99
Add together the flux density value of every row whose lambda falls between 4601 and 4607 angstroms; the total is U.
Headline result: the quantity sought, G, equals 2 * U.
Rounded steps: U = 91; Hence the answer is 183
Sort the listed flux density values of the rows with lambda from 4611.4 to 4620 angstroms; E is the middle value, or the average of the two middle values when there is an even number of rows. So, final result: 15.9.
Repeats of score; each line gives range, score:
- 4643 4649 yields 4648.16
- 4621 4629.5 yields 4628.93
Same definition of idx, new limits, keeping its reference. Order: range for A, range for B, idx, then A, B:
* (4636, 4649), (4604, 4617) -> 5.0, 2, 4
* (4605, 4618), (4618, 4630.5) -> 2.5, 3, 3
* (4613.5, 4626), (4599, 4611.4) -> 2.5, 3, 3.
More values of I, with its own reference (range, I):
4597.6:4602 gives 1.00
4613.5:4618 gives 1.07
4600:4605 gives 0.94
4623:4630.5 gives 0.99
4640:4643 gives 1.09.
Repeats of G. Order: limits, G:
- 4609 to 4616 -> 199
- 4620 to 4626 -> 178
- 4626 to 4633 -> 187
